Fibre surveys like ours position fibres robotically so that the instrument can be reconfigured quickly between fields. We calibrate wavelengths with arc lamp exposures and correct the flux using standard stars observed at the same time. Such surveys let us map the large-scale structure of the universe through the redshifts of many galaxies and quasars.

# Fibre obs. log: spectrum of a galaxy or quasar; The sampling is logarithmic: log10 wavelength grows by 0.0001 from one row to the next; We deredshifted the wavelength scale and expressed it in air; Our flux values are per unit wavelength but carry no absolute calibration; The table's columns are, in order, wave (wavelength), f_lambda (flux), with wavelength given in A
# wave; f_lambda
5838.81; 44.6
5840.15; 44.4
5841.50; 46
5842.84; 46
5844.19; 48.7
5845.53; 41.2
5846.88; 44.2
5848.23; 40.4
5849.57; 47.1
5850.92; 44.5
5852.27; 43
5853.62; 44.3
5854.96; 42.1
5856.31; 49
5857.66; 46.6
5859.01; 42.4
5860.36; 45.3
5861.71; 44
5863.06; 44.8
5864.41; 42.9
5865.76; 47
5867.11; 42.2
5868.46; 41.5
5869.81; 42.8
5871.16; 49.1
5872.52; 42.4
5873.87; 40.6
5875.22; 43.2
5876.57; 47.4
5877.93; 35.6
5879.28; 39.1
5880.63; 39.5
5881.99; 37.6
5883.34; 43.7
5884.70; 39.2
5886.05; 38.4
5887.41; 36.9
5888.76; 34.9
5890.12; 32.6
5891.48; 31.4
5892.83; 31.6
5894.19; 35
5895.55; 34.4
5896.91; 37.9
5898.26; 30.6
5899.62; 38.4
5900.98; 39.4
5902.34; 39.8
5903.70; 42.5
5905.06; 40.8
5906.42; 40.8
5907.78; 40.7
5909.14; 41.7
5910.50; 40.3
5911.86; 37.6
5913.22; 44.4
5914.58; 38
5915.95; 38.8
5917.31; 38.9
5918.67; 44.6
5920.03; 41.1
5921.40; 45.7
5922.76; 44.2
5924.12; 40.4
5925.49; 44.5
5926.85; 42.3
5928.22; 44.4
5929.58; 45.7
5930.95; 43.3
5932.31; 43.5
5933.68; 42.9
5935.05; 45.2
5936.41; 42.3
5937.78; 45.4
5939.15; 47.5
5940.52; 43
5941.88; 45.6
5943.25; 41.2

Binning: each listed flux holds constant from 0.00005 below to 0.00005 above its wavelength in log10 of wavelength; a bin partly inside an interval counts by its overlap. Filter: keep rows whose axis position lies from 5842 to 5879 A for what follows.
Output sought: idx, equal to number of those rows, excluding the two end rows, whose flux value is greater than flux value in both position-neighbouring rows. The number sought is 10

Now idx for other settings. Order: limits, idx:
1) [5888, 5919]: 5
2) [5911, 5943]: 8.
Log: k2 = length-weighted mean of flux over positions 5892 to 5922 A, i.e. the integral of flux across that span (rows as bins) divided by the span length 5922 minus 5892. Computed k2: 39.2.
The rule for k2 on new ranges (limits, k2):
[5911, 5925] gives 41.4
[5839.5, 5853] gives 44.5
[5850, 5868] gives 44.5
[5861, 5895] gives 40.1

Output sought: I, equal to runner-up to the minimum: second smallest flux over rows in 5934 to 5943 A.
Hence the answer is 43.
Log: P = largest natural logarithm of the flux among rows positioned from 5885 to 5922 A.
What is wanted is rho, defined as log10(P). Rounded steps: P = 3.82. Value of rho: 0.582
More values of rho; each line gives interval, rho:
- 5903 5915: 0.579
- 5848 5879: 0.590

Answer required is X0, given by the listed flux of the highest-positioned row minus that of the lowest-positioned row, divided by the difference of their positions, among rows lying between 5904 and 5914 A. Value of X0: 0.44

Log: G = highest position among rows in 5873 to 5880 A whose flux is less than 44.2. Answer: 5879.28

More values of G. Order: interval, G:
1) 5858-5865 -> 5864.41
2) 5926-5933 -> 5932.31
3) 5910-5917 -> 5915.95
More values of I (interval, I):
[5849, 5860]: 42.4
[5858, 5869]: 42.2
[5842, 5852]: 41.2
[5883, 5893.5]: 31.6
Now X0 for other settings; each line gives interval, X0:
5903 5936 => 0.09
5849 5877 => 0.01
